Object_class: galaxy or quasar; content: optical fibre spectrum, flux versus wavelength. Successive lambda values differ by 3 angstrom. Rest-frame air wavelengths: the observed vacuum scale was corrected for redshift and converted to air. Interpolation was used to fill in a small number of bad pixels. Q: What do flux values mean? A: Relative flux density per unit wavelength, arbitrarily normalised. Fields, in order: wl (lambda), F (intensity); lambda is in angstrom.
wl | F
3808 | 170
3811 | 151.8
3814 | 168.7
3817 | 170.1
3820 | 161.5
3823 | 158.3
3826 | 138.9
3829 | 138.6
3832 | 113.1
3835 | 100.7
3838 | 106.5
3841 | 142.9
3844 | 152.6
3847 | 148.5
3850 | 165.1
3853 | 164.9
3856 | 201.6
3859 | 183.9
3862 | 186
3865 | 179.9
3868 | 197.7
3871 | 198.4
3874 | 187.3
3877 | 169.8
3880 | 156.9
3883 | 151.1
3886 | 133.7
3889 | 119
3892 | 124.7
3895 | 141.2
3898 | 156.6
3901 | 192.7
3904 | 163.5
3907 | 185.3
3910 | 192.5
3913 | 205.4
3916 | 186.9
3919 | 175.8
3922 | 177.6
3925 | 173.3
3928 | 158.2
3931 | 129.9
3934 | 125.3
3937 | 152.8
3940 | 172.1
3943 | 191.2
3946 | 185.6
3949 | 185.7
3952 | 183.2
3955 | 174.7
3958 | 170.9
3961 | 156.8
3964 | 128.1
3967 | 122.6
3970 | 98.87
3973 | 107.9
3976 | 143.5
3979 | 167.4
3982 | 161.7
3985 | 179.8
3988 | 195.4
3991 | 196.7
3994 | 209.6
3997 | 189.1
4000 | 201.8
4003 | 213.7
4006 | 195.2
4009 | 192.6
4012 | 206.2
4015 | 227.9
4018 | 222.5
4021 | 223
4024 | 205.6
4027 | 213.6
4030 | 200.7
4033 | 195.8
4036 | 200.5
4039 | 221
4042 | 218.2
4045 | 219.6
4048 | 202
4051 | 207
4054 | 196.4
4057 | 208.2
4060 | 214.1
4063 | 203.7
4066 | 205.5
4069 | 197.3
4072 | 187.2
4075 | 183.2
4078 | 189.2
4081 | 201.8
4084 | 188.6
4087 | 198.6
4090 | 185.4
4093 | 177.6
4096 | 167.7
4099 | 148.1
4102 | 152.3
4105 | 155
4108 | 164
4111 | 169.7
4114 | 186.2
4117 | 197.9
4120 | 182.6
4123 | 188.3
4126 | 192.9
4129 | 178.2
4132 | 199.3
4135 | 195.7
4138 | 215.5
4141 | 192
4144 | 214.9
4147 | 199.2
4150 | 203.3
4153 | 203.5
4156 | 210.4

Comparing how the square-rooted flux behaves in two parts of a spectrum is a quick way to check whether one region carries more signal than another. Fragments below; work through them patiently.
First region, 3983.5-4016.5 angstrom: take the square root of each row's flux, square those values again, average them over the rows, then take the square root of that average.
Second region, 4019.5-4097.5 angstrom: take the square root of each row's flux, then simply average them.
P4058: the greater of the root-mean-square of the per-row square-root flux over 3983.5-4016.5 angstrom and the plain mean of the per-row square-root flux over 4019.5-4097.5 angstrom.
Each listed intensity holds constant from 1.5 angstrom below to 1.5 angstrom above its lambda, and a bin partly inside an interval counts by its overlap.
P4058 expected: 14.2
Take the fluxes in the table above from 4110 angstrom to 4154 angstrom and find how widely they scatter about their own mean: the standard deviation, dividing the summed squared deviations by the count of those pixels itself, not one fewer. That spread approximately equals 12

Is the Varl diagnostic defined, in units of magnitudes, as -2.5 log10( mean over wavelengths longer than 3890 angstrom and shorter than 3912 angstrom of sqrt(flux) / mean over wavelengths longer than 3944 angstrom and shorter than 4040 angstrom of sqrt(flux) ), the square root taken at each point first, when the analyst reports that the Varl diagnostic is 0.056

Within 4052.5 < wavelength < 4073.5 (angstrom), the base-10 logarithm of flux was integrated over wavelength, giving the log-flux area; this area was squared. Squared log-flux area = 2342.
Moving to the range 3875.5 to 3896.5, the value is 2039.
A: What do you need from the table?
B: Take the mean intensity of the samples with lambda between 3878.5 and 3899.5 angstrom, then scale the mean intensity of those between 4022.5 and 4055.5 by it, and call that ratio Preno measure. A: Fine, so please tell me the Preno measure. 1.5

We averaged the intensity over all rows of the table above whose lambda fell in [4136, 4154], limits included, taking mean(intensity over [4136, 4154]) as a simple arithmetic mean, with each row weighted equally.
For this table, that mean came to 205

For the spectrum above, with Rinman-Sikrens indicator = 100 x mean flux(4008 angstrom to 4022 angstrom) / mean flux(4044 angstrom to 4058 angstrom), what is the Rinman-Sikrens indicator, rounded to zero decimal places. 104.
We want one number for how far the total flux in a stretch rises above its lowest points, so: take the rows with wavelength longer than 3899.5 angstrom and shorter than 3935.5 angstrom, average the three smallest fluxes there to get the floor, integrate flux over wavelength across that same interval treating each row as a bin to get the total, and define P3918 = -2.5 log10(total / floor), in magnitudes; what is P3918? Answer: -4.1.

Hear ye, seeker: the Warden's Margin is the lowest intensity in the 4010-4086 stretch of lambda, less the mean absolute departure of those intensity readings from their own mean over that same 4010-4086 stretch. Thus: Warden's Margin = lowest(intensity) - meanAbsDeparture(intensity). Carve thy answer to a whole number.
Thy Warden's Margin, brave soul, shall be 174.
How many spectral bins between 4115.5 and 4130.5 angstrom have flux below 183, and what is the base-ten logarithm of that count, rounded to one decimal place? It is 0.3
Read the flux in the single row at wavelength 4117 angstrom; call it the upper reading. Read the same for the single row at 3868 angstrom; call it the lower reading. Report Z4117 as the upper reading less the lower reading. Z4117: 0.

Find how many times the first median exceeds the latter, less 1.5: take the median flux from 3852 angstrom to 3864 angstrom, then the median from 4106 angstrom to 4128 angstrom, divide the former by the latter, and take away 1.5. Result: -0.51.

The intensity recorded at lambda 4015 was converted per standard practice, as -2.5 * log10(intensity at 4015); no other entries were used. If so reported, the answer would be -5.9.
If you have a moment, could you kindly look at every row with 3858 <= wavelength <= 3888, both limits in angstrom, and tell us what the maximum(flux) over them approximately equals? 198.4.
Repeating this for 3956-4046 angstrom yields 227.9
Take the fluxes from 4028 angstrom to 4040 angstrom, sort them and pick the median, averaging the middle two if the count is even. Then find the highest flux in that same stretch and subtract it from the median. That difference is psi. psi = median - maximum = -20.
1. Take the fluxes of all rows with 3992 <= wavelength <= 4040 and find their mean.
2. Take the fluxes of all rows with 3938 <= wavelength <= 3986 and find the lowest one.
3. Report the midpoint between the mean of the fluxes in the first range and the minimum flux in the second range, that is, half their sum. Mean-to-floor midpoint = 153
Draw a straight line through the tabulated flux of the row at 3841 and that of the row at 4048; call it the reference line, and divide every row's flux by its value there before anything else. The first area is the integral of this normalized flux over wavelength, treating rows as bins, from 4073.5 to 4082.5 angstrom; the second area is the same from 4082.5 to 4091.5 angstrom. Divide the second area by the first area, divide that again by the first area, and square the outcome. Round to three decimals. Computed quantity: 0.015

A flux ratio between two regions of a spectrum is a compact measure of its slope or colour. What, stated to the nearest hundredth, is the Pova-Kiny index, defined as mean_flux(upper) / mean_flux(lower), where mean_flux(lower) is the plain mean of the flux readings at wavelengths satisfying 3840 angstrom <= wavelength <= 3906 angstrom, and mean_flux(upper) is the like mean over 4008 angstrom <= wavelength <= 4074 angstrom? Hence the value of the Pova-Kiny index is 1.26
